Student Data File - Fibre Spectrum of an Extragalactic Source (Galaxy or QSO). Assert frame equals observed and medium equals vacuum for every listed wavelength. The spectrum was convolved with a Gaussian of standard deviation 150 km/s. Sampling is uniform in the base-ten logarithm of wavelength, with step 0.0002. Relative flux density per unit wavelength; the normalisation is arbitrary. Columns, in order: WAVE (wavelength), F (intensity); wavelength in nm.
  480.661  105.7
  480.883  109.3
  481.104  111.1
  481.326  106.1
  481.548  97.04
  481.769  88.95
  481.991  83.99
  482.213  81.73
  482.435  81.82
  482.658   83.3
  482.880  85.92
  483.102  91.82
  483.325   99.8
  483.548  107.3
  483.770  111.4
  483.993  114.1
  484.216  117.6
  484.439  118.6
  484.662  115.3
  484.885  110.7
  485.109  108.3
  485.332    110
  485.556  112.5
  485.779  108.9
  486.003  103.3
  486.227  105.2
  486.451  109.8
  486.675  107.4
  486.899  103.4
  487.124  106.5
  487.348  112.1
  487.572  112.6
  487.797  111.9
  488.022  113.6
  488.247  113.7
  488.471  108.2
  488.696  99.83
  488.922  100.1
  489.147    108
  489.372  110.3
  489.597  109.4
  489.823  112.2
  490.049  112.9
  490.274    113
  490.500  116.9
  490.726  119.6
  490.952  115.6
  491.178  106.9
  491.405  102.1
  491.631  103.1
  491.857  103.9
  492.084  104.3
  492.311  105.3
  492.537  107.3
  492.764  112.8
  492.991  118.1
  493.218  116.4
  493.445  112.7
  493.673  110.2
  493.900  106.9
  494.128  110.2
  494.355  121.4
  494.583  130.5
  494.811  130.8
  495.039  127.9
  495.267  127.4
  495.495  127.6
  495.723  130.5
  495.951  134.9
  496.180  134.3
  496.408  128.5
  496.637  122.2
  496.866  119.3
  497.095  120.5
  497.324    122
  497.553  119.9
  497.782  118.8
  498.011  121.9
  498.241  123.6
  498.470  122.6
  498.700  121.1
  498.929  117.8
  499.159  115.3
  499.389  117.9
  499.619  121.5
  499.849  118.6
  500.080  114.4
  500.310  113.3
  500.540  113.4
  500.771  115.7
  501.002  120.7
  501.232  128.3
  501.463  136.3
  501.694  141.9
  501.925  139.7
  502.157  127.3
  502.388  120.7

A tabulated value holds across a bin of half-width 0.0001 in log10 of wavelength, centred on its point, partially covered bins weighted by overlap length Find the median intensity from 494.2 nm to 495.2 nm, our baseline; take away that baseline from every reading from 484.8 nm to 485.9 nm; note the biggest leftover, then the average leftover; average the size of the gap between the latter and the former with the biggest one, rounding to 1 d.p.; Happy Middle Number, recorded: -7.1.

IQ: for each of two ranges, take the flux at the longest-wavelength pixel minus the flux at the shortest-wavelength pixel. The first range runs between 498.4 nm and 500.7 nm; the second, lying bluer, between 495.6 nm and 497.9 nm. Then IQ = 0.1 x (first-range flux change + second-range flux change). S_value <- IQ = -2.1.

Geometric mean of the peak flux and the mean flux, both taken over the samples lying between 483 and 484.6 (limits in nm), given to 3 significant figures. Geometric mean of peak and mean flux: 114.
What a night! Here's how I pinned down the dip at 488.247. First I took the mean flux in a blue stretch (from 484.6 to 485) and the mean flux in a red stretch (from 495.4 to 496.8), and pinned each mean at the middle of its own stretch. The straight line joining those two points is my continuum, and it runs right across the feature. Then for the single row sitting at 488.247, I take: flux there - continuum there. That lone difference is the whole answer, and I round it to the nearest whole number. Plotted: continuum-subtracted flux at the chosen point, -4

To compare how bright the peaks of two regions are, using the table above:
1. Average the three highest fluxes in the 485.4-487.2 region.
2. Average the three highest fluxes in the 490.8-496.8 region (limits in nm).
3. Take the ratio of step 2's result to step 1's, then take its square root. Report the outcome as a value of 1.10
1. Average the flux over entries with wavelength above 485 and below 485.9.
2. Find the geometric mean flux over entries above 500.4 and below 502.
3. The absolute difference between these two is 17.6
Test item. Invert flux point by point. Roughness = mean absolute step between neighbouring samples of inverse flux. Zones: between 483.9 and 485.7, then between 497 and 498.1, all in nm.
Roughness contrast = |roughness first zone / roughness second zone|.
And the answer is 1.6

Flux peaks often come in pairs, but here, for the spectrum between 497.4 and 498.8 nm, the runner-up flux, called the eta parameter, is 122.6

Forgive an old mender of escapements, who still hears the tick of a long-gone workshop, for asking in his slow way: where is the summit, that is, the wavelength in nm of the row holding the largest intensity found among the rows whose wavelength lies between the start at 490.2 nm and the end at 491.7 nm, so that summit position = 490.726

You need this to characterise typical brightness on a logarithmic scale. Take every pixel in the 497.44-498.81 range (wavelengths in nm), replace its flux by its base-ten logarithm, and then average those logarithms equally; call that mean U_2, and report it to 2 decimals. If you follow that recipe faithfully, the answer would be 2.08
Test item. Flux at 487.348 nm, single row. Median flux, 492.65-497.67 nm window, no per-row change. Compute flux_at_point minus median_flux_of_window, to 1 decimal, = -9.6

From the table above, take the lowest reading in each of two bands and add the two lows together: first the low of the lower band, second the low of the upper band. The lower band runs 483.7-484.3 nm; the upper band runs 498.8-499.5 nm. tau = 227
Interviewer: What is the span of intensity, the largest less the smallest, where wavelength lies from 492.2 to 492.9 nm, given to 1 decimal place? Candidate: 7.5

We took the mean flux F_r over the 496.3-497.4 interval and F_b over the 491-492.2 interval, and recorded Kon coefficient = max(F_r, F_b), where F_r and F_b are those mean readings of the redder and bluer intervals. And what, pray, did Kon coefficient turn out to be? 122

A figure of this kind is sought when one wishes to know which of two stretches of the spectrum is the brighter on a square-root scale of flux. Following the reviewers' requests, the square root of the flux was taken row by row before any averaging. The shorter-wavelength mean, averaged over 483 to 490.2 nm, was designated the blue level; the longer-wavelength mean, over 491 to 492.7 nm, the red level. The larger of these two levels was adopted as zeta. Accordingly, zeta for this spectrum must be 10.4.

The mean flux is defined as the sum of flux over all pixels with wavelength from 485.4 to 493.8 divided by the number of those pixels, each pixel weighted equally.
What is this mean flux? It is 109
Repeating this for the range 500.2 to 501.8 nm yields 124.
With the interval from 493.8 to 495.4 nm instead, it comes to 122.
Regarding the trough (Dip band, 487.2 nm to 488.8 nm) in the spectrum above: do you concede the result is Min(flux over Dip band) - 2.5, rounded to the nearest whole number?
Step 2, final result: 97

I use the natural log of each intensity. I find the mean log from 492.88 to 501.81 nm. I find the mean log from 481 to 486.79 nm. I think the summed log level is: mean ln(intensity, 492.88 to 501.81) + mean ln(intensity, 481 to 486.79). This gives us 9.43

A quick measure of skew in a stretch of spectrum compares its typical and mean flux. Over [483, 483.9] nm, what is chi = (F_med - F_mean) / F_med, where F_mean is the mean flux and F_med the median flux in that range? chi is 0.01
